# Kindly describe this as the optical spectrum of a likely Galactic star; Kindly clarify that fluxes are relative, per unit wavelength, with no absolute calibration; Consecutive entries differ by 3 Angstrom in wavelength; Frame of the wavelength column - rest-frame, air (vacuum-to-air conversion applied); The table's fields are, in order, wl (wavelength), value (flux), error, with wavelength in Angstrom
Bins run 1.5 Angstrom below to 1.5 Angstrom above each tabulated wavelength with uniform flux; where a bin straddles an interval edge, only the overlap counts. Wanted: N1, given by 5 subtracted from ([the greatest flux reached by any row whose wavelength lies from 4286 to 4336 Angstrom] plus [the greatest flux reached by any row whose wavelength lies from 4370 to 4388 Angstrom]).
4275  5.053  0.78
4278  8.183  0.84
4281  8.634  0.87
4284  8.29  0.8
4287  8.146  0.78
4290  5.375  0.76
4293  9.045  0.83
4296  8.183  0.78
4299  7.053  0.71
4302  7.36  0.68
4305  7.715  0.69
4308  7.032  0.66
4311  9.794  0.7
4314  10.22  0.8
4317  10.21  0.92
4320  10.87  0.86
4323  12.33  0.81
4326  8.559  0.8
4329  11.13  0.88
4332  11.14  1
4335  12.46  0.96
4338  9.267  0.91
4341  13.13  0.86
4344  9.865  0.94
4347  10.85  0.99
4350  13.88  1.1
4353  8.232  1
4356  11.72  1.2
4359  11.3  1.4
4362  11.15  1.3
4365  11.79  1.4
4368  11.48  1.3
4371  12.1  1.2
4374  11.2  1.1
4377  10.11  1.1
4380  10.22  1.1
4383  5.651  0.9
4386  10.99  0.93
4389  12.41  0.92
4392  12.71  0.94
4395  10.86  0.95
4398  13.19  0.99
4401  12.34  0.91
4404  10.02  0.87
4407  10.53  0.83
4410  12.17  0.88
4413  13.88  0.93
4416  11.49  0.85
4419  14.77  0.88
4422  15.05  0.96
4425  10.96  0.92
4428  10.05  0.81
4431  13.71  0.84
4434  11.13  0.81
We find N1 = 19.6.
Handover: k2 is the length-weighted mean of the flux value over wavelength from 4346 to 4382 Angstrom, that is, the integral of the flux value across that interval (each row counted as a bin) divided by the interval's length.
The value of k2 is 11.1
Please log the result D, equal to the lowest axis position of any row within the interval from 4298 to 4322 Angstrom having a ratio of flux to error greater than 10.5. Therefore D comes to 4302 Angstrom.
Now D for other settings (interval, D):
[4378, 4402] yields 4386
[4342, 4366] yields 4347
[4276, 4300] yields 4293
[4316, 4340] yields 4317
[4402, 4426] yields 4404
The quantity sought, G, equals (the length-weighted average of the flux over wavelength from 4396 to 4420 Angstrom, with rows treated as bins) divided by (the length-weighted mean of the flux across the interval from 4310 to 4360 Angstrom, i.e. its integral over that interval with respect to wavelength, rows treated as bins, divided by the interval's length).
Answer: 1.1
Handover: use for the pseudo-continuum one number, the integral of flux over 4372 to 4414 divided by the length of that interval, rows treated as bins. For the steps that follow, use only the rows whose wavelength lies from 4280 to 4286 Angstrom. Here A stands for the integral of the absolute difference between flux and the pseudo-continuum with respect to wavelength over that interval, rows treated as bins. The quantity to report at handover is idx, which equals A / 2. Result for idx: 8.2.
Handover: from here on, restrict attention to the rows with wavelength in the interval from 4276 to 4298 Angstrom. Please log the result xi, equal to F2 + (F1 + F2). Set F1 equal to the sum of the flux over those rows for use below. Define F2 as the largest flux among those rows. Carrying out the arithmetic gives 74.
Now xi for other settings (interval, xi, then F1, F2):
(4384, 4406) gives 109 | 83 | 13.19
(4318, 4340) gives 101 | 76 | 12.46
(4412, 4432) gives 120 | 90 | 15.05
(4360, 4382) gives 102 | 78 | 12.1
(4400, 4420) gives 115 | 85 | 14.77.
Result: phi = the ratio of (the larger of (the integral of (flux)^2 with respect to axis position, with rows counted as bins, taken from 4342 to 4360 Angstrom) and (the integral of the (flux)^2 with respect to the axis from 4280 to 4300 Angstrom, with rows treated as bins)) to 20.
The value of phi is 112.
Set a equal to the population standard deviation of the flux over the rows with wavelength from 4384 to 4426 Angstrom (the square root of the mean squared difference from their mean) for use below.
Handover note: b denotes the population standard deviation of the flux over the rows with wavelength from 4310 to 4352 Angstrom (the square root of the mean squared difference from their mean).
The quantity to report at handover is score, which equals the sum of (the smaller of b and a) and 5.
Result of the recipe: 6.46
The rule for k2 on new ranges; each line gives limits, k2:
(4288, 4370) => 10.0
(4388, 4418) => 12.0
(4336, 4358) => 11.0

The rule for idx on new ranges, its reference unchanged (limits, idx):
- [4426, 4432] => 4.9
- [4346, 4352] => 5.2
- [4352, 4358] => 4.5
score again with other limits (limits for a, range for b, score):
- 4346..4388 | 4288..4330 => 6.85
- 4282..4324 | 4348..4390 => 6.77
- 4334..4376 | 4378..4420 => 6.42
